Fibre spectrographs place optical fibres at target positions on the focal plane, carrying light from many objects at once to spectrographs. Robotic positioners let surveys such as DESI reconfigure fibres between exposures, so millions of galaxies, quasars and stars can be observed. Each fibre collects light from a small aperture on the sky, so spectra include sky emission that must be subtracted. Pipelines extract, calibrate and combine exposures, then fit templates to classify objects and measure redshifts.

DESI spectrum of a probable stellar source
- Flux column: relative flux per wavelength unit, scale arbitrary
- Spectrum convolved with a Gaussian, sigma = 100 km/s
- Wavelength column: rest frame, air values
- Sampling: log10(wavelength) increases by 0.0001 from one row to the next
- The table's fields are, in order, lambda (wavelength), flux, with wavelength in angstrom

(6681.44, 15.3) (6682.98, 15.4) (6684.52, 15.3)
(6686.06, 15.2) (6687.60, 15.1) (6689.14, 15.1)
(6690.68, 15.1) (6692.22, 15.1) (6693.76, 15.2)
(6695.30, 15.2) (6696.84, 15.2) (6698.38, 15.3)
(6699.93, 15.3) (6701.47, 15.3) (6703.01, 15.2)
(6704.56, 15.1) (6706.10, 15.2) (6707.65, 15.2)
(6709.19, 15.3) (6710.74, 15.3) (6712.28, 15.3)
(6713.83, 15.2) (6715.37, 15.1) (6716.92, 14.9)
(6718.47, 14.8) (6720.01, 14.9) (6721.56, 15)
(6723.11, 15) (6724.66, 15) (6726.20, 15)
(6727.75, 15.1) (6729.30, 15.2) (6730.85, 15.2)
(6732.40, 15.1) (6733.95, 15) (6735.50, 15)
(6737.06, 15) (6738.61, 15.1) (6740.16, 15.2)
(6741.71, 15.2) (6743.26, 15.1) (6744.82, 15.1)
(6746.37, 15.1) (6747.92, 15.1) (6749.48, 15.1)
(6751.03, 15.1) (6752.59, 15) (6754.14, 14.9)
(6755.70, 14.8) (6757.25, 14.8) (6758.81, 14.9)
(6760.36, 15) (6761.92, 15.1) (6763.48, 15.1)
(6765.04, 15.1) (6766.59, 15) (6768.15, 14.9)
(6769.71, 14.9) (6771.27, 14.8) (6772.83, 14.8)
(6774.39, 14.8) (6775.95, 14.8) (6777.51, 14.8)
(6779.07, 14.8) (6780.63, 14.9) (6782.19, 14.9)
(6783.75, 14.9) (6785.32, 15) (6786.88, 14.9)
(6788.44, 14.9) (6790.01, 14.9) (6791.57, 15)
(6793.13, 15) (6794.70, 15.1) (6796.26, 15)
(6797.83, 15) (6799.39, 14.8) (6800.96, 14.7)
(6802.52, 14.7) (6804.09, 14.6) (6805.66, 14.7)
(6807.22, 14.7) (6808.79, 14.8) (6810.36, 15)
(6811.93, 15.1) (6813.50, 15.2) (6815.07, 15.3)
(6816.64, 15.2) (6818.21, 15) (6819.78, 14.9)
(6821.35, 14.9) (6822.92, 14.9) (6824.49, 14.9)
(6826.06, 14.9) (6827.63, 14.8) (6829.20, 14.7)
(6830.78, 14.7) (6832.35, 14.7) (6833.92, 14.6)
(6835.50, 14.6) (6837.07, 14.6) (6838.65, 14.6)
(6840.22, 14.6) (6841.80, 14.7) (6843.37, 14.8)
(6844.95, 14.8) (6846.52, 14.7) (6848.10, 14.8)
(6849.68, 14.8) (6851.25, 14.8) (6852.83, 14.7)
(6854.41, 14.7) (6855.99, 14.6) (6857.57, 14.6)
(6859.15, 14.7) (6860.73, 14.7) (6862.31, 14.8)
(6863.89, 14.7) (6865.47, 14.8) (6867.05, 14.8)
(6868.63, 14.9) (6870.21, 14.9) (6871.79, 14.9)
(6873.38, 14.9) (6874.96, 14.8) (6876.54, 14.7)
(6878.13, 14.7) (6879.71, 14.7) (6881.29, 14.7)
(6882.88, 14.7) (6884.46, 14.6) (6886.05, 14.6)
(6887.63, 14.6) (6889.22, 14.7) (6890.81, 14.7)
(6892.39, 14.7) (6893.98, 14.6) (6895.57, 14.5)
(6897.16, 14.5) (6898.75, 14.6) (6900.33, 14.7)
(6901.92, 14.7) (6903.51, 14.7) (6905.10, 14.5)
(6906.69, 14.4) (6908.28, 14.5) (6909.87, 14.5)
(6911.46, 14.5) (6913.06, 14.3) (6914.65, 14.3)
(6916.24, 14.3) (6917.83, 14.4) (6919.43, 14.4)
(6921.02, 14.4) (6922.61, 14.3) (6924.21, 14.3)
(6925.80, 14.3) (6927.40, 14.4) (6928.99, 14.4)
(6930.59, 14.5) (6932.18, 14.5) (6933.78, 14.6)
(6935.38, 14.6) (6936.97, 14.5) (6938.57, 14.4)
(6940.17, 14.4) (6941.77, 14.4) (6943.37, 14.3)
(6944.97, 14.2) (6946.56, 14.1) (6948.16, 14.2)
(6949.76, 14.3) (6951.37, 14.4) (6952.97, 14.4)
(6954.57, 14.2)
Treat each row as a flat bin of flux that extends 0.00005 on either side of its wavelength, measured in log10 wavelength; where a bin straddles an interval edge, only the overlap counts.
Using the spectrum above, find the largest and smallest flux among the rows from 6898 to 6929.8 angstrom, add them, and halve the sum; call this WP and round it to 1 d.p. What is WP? 14.5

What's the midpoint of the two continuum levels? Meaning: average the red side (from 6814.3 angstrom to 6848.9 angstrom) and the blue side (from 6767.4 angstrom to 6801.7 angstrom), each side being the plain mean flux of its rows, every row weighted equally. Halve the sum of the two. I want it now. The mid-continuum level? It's 14.85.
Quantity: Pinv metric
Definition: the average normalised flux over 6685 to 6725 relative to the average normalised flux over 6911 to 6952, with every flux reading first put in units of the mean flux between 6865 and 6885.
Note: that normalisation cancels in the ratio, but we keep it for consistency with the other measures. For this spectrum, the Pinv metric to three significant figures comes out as 1.05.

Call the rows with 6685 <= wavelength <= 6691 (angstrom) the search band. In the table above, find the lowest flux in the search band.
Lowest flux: 15.1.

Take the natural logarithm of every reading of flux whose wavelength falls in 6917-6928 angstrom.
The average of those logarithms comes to 2.66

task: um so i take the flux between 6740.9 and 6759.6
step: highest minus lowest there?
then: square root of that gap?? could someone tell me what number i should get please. 0.63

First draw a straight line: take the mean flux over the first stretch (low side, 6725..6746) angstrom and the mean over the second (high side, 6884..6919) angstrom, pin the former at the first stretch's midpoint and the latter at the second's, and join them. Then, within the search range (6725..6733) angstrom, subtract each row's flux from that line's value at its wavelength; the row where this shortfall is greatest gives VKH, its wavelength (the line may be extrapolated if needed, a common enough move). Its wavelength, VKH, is 6726.20 angstrom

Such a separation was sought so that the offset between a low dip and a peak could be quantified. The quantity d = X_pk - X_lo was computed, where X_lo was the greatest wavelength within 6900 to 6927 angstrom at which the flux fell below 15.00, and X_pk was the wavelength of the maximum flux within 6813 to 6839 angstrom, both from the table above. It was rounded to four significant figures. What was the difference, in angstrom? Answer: -110.7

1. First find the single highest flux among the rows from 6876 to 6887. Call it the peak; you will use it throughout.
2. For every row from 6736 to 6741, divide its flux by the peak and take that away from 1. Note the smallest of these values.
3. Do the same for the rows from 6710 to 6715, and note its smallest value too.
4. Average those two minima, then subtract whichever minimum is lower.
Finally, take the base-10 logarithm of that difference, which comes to -2.5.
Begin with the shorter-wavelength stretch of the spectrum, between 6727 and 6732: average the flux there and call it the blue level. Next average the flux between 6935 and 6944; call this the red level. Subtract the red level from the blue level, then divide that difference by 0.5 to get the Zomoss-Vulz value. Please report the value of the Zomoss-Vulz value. 1.5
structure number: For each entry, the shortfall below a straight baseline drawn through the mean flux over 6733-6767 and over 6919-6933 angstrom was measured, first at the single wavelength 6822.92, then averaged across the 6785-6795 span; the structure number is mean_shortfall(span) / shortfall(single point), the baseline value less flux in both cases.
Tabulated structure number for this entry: 0.6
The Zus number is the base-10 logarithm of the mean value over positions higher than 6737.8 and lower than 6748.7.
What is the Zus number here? 1.180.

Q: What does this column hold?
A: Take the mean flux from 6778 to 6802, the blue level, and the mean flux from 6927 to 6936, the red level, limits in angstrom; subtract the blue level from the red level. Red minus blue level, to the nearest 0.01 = -0.42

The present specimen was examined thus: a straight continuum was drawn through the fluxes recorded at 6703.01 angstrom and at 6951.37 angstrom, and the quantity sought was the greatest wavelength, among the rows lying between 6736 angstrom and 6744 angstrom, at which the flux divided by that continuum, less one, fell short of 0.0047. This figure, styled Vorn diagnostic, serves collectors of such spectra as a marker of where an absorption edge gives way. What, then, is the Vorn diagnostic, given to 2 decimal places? 6743.26 angstrom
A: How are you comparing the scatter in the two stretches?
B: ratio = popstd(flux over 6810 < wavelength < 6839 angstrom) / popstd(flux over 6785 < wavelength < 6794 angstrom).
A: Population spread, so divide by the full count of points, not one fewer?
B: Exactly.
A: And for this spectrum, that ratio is 4.3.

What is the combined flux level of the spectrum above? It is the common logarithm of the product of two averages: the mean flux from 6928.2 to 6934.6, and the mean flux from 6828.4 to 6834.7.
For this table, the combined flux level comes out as 2.33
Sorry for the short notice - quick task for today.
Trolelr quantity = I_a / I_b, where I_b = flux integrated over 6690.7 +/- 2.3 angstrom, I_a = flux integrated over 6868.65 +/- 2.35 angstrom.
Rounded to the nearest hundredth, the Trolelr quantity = 1.01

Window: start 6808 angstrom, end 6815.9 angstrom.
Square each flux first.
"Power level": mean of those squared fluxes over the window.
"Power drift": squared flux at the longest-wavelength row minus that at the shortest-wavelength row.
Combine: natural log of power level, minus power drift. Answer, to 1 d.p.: -9.6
